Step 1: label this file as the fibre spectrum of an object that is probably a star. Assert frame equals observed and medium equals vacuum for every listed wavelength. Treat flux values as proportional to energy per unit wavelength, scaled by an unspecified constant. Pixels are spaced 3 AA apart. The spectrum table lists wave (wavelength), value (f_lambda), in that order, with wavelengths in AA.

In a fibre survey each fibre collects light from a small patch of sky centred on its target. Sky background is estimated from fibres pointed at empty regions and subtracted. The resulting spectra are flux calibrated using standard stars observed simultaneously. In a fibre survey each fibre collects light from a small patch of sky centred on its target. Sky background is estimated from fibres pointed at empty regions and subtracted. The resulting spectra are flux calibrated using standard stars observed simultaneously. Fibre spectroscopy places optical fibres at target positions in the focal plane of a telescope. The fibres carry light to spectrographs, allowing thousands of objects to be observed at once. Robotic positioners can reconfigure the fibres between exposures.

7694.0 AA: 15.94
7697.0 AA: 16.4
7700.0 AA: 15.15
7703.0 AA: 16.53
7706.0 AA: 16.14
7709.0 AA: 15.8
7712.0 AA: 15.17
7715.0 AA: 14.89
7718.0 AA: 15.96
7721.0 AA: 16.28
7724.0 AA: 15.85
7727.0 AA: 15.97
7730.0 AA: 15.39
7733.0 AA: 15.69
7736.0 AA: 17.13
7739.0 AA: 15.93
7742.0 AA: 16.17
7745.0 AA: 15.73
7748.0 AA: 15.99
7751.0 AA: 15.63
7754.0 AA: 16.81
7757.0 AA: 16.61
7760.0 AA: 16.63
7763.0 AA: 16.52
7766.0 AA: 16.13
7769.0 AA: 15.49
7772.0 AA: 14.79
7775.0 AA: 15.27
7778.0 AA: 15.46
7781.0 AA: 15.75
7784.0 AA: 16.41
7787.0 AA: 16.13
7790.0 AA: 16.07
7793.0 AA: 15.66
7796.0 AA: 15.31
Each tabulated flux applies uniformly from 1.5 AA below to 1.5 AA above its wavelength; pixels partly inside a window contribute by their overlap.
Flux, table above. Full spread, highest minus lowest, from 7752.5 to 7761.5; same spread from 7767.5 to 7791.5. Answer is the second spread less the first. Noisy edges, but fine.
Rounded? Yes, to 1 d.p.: 1.4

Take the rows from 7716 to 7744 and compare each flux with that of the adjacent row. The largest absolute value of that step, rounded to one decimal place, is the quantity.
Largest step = 1.4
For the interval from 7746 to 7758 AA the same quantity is 1.2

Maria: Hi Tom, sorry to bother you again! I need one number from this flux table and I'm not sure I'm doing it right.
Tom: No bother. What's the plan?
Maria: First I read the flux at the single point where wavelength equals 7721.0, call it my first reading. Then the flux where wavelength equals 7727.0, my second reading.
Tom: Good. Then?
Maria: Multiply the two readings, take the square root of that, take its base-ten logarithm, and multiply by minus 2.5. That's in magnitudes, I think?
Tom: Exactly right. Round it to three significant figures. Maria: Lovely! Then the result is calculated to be -3.02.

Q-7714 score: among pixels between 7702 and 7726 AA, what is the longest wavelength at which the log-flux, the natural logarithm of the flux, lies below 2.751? 7715.0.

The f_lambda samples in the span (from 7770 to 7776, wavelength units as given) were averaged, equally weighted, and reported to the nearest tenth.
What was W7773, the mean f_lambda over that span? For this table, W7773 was 15.0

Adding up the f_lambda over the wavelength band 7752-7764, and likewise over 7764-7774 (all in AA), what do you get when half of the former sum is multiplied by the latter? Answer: 1545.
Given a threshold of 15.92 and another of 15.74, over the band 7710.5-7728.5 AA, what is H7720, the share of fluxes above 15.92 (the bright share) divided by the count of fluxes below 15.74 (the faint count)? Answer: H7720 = 0.25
